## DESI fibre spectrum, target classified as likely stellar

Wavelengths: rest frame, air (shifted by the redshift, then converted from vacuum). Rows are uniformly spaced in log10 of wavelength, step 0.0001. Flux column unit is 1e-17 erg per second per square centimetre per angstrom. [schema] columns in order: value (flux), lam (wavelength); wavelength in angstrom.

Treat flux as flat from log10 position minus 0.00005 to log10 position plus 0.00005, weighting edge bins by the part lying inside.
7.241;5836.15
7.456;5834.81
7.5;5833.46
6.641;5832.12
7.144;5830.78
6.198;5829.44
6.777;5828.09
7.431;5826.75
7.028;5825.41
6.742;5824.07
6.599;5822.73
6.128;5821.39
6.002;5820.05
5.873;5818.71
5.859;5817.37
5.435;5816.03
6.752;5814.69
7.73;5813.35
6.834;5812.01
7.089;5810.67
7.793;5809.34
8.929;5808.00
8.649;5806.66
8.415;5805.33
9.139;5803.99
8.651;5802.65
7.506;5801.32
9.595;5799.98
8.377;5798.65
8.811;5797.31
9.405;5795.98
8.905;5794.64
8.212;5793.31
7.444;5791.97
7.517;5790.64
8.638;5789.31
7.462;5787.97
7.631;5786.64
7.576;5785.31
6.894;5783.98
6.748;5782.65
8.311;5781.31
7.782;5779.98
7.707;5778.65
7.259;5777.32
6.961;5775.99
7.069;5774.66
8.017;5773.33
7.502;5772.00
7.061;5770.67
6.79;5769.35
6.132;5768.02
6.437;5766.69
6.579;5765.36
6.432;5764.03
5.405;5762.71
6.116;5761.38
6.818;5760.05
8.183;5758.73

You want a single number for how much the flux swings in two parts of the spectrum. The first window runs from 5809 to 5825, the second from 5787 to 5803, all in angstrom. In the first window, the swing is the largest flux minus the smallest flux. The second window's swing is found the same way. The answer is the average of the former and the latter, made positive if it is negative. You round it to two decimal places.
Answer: 2.25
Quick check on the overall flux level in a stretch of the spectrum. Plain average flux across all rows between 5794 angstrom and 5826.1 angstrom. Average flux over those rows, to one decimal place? 7.6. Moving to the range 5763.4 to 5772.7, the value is 6.7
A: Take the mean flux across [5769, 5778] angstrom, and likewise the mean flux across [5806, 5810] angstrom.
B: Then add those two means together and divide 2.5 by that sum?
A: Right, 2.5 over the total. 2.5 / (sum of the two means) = 0.159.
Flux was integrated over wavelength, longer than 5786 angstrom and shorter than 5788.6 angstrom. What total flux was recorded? 20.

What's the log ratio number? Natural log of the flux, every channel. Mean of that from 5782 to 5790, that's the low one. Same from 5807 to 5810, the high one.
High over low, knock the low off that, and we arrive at -0.96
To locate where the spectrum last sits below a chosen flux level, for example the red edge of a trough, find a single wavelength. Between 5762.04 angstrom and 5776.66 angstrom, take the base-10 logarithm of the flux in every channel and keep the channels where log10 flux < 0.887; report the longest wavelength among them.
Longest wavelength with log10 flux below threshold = 5775.99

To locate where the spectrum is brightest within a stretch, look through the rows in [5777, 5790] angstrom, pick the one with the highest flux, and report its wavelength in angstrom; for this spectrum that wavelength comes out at 5789.31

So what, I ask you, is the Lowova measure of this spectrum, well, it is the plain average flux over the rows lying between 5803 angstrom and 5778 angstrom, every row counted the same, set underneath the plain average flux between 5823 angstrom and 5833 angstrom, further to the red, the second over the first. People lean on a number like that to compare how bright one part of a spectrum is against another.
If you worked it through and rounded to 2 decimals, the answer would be 0.85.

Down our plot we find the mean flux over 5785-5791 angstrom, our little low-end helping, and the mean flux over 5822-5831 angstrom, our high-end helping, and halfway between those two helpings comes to 7.31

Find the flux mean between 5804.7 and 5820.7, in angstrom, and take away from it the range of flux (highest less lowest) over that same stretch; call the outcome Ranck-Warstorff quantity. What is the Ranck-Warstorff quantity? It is 3.6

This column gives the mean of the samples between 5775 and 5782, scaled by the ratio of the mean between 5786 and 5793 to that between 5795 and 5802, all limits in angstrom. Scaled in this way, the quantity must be 6.7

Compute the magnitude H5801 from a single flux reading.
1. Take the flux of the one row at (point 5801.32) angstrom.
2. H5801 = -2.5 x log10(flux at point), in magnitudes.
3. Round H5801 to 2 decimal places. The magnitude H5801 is -2.19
